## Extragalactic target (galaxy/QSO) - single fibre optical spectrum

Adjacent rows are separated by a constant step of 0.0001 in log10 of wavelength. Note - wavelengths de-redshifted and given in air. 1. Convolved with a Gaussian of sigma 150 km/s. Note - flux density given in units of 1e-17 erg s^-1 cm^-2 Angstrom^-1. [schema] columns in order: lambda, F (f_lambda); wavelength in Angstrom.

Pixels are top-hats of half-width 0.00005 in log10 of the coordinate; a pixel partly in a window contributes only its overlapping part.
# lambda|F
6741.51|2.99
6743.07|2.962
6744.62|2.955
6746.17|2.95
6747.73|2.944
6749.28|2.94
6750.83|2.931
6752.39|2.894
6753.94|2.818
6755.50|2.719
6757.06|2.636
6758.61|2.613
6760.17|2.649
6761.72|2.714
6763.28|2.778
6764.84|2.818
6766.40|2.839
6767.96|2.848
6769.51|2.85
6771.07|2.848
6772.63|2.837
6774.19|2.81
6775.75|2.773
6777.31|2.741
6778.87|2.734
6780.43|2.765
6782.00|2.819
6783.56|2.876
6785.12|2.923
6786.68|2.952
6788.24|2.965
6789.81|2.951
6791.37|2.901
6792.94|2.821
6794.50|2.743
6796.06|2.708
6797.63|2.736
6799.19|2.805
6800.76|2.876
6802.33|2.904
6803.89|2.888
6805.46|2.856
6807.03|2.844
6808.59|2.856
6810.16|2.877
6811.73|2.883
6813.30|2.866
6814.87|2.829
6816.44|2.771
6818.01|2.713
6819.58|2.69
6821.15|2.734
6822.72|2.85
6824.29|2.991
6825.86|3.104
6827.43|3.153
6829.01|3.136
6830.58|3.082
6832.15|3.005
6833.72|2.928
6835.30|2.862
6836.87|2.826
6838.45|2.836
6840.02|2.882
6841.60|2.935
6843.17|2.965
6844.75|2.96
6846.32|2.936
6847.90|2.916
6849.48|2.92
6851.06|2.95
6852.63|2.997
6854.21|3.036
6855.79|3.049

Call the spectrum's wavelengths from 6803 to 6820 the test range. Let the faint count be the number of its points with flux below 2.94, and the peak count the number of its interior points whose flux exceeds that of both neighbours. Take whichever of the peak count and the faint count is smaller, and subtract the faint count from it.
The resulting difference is -10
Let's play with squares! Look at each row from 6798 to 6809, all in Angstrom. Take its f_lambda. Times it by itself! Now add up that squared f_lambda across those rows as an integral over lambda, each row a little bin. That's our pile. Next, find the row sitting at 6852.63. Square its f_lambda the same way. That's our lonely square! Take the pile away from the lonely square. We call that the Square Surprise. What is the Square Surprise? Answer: -81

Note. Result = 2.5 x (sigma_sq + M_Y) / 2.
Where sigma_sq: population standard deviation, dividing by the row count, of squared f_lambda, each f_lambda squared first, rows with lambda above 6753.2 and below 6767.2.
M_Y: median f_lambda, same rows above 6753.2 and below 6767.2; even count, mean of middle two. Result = 3.95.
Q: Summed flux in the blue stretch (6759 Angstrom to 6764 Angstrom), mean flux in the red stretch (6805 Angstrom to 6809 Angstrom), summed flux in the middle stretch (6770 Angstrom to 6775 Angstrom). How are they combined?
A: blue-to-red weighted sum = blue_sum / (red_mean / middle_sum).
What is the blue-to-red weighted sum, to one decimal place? 24.2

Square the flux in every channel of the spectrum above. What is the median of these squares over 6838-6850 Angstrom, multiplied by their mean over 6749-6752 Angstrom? 74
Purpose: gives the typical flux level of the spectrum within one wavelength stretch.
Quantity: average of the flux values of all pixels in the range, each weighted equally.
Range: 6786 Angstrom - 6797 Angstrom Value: 2.86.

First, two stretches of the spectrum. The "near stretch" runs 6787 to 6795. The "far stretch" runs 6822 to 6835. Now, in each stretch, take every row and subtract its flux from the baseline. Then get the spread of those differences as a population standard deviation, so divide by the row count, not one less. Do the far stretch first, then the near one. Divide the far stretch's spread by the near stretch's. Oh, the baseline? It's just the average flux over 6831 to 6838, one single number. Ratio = 1.2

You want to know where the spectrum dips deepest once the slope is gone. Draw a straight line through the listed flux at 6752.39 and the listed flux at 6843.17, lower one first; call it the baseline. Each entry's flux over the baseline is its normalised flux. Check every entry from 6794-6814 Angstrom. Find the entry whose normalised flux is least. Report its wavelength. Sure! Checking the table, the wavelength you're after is 6796.06 Angstrom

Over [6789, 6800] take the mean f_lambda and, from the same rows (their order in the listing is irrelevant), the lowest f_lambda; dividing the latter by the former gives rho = 0.964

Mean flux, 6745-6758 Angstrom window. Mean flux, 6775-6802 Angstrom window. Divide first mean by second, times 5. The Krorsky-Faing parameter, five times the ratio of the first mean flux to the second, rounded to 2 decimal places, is 5.04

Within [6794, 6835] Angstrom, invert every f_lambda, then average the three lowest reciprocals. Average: 0.319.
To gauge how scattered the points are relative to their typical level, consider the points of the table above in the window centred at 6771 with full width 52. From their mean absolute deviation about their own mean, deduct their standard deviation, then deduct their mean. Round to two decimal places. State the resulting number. -2.84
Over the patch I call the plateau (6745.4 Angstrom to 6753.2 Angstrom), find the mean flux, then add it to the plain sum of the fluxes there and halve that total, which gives 8.80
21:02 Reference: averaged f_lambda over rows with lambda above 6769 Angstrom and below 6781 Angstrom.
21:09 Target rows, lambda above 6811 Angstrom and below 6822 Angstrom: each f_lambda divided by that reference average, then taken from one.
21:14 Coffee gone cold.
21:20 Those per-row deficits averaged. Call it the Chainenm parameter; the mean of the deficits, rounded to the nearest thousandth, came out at 0.004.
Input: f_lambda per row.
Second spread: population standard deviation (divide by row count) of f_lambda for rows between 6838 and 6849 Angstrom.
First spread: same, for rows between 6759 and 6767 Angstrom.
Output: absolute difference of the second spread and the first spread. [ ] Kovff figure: 0.027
